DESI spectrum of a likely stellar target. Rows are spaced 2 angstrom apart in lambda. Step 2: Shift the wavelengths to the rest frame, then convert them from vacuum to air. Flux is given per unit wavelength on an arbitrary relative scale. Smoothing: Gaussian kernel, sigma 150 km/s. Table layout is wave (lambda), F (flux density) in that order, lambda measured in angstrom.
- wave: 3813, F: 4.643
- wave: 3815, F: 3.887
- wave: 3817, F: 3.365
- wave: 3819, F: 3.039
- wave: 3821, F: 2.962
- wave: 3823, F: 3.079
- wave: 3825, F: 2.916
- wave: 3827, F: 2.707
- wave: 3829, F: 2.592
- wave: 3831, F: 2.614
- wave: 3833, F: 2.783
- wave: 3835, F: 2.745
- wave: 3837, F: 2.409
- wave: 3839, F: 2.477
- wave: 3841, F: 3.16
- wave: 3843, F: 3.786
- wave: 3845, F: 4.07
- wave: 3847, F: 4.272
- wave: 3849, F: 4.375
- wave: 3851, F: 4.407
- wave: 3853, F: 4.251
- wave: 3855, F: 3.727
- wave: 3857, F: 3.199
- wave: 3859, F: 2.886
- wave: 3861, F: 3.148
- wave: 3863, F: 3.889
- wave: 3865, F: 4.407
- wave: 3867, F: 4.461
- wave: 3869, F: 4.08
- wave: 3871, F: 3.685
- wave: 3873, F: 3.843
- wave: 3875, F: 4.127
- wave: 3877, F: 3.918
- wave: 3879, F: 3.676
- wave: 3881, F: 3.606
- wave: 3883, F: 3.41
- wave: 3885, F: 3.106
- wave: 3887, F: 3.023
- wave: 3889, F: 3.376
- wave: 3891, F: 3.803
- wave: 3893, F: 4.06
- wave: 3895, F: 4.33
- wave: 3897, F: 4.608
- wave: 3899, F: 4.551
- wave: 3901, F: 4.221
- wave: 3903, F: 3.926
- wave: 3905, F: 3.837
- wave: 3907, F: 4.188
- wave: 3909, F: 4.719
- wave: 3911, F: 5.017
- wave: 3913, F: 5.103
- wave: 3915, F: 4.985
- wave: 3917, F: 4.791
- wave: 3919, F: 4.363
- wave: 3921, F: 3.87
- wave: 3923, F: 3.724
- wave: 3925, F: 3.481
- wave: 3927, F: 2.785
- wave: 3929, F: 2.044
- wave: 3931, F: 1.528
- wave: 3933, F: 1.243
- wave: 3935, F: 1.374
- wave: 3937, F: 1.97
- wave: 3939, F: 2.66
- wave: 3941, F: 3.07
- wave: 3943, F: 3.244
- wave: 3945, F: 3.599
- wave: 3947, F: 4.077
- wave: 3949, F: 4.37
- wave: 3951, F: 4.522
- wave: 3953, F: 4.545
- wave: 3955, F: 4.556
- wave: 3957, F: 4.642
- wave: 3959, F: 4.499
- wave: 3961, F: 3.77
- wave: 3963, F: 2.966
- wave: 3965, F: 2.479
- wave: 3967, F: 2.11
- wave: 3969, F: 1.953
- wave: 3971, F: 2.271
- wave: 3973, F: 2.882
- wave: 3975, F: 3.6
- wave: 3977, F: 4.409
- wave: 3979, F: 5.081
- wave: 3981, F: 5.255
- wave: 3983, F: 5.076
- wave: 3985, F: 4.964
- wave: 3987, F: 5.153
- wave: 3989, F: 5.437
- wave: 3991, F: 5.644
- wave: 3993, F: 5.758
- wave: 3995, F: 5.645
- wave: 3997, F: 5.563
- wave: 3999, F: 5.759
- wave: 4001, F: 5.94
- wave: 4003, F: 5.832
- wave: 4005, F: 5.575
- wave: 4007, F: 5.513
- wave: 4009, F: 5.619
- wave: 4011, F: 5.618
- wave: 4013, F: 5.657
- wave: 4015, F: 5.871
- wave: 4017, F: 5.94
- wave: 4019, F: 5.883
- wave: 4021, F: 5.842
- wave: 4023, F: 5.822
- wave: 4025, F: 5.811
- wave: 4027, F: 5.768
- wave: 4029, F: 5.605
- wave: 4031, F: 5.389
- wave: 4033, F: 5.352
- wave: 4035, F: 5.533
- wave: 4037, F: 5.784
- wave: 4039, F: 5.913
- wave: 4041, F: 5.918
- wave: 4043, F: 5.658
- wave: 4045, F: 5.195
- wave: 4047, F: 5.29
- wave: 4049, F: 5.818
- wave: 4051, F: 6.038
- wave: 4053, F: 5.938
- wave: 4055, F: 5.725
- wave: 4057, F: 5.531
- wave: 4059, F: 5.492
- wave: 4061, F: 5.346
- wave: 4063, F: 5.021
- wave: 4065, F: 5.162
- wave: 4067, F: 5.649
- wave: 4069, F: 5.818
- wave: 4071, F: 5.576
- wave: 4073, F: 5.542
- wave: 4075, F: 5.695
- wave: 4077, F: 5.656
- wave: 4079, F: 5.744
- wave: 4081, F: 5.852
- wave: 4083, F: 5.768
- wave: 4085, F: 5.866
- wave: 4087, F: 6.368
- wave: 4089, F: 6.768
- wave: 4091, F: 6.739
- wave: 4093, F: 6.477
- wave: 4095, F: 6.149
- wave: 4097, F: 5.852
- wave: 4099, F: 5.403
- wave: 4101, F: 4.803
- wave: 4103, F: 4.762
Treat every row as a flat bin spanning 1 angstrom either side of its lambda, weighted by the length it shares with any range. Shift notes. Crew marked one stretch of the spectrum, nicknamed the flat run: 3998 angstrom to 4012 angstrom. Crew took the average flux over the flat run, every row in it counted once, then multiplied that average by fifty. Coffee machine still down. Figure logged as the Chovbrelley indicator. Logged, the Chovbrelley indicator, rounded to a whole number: 285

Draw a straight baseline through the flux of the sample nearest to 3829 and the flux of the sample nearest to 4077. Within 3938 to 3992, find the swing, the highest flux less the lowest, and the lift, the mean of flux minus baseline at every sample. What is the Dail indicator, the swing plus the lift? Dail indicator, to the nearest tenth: 3.4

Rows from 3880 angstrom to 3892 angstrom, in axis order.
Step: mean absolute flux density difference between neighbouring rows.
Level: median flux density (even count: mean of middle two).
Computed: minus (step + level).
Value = -3.7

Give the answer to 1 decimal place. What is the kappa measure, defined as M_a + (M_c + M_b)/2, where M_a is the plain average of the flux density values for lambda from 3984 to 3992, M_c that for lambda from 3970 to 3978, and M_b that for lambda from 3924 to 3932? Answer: 8.2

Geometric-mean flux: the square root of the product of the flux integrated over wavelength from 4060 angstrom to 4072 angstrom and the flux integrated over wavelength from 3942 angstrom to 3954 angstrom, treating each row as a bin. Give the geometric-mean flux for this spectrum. 56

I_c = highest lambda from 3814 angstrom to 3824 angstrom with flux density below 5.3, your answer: 3823 angstrom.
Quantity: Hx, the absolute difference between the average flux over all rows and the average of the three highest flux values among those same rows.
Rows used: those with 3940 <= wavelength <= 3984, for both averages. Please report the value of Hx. 1.4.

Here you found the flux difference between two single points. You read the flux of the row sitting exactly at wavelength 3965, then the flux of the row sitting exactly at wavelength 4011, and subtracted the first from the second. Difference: 3.1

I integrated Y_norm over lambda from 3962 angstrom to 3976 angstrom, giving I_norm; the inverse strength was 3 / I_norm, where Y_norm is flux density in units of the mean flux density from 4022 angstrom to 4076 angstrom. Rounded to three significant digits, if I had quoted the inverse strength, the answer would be 0.461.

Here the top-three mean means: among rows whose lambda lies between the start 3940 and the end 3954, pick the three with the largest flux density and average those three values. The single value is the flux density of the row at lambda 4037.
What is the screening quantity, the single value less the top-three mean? 1.3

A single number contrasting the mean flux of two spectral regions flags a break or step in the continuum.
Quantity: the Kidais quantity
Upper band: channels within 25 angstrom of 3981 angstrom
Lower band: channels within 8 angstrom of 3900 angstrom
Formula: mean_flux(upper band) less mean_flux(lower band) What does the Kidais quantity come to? 0.3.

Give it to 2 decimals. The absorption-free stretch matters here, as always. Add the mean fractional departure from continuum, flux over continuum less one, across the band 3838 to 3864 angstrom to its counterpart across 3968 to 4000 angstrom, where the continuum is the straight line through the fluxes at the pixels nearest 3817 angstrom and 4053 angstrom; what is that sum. -0.13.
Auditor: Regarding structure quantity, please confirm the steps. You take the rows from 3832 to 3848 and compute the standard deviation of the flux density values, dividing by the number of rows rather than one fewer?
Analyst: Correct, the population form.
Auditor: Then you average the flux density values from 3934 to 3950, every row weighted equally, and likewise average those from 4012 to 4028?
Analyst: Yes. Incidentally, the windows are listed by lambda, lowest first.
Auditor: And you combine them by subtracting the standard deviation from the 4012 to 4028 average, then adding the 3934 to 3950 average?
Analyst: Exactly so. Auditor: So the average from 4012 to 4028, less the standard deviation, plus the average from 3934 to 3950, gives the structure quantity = 8.2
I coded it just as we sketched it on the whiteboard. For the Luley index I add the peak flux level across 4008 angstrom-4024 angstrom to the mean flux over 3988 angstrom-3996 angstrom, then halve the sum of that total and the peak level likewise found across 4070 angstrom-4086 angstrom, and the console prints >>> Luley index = 8.7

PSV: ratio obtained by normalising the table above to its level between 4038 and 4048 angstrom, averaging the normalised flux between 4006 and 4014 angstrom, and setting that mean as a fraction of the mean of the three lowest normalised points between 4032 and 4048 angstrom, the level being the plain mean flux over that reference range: 1.06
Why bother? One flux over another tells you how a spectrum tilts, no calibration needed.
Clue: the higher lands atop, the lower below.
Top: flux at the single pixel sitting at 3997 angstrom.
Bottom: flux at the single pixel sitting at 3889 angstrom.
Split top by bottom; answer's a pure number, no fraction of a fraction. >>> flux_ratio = 1.6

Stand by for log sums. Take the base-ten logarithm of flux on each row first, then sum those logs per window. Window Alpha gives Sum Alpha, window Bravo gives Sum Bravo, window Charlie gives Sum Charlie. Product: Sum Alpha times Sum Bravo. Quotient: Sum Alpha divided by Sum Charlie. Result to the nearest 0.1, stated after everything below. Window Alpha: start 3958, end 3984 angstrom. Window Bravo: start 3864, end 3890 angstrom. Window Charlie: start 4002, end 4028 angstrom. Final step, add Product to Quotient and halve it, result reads 25.8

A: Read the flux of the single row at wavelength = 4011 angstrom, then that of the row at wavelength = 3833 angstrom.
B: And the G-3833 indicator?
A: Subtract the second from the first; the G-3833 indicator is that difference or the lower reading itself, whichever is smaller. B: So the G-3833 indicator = 2.8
